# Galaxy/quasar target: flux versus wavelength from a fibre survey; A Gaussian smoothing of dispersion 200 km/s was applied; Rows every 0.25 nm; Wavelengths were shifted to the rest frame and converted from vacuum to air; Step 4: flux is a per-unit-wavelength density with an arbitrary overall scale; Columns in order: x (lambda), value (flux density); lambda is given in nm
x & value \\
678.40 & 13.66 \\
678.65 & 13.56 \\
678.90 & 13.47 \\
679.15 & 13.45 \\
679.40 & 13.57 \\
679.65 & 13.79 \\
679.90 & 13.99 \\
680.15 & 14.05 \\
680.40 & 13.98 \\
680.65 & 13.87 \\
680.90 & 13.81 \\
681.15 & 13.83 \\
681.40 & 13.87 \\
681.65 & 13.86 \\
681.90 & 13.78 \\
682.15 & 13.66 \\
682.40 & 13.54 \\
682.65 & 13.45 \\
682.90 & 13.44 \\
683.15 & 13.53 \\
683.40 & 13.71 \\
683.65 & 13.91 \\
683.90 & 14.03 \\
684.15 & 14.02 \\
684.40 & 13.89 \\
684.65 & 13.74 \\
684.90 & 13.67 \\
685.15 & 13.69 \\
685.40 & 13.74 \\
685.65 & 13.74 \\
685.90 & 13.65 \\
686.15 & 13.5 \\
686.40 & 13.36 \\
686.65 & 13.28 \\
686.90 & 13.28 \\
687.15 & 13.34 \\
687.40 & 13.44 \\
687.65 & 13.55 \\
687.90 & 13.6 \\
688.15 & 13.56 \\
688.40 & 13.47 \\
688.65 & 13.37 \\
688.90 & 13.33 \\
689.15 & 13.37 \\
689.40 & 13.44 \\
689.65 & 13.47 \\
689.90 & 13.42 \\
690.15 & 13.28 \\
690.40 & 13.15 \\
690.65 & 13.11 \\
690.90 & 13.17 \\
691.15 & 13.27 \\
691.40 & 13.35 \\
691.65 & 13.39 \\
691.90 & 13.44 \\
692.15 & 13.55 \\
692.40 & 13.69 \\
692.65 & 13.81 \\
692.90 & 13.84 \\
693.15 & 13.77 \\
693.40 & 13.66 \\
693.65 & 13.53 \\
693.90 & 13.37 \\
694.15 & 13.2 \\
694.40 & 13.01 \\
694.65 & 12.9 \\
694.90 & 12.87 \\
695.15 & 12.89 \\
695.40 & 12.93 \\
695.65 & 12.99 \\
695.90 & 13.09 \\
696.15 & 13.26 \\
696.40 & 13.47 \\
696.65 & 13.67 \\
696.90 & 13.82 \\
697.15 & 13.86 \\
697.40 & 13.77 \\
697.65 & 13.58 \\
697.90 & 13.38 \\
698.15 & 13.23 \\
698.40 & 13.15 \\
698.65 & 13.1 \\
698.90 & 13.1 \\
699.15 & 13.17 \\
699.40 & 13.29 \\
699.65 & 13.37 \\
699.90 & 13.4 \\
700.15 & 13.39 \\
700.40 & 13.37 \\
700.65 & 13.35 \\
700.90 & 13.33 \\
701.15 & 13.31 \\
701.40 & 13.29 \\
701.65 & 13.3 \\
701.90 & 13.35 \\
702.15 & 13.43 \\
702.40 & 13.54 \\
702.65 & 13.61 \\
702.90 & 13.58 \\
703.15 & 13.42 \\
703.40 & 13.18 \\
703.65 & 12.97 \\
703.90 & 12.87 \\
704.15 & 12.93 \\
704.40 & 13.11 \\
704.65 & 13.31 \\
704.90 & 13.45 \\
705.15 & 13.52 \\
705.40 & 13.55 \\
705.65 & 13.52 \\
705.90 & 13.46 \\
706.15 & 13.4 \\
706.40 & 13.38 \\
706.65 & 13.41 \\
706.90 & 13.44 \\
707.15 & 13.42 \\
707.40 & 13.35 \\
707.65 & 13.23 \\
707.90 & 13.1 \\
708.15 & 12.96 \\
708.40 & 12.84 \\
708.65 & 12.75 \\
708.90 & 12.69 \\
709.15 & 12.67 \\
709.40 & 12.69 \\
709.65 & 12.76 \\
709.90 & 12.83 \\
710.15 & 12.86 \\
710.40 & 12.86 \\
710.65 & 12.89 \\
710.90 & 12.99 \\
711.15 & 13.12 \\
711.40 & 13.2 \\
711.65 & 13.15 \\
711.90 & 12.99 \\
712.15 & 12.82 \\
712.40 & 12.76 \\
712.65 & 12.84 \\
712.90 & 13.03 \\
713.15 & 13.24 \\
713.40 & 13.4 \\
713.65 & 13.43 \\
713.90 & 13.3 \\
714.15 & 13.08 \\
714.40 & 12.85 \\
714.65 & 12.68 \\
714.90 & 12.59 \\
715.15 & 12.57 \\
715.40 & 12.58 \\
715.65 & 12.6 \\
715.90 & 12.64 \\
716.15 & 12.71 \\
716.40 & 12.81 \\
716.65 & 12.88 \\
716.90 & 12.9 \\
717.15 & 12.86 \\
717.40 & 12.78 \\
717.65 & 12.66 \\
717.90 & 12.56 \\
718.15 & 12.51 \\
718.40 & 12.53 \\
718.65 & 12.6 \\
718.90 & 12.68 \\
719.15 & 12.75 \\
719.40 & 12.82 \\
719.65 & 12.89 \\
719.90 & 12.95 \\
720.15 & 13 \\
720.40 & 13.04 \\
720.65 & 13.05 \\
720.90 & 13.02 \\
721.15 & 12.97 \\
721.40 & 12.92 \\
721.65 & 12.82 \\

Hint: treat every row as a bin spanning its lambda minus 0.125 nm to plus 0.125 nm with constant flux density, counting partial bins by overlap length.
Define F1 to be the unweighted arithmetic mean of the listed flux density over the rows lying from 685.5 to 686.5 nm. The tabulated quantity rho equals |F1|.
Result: 13.56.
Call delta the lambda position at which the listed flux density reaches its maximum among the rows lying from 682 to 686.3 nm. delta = 683.90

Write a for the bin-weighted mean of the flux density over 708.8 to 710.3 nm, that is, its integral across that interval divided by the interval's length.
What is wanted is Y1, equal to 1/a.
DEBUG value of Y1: 0.0784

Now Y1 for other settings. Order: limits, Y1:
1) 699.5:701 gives 0.0748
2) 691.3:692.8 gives 0.0738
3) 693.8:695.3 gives 0.0767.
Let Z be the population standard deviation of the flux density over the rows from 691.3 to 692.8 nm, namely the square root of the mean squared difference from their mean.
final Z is 0.17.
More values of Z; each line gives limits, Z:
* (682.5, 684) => 0.23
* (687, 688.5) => 0.09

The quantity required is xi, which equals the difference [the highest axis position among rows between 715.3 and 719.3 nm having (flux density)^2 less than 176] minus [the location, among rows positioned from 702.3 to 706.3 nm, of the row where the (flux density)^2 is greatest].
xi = 16.50 nm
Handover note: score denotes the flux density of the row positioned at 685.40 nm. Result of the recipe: 13.74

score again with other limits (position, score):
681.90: 13.78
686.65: 13.28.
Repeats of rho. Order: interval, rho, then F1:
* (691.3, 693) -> 13.58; 13.6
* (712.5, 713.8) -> 13.19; 13.2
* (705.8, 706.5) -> 13.41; 13.4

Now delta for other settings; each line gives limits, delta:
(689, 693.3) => 692.90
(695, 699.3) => 697.15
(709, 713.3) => 713.15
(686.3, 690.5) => 687.90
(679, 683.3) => 680.15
